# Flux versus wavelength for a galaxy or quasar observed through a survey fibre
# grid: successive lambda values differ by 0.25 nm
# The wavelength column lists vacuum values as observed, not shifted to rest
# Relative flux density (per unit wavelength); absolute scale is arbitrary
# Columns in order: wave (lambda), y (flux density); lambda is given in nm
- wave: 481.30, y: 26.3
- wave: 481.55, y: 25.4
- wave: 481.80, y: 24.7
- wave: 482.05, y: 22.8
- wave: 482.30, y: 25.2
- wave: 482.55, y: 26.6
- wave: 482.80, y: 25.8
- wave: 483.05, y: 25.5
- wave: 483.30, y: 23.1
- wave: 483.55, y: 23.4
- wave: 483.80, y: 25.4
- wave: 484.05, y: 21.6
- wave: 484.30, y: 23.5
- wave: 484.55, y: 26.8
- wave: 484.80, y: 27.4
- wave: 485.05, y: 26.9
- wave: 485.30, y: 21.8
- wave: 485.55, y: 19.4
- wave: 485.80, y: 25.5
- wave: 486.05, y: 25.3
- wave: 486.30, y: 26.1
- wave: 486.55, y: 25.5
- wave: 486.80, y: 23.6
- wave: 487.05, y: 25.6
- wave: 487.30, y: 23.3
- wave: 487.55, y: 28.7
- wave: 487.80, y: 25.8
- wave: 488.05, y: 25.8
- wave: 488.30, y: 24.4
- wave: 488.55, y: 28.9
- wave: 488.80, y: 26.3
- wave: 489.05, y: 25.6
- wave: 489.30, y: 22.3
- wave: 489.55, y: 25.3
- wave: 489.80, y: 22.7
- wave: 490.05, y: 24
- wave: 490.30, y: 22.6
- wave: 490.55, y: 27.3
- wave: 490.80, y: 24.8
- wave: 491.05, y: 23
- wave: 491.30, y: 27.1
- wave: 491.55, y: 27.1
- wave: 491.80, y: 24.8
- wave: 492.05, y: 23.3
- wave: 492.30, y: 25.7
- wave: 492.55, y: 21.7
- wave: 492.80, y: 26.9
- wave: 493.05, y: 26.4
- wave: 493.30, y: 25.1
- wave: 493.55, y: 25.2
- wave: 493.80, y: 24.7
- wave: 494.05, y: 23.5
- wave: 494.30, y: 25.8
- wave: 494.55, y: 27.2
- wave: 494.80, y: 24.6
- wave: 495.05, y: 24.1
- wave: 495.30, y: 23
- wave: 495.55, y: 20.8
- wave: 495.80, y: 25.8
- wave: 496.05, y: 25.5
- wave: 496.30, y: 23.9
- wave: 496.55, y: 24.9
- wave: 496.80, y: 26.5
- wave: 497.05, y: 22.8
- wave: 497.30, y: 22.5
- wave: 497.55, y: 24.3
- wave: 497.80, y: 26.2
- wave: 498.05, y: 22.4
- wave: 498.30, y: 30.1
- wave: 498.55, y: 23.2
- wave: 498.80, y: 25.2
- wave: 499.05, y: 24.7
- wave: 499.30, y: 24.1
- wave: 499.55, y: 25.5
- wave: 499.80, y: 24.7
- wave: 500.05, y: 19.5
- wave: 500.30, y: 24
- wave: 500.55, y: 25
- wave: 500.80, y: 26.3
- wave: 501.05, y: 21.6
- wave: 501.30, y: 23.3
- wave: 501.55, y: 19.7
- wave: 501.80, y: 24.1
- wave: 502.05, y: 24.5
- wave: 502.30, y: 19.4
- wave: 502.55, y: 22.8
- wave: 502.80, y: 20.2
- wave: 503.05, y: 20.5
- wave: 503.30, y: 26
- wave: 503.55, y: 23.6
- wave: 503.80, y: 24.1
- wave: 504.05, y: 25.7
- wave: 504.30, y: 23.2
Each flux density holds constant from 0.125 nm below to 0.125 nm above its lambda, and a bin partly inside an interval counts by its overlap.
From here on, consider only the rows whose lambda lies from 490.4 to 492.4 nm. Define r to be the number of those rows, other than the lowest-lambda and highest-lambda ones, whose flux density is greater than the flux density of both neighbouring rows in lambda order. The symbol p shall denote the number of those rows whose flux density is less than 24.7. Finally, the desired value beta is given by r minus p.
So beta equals -2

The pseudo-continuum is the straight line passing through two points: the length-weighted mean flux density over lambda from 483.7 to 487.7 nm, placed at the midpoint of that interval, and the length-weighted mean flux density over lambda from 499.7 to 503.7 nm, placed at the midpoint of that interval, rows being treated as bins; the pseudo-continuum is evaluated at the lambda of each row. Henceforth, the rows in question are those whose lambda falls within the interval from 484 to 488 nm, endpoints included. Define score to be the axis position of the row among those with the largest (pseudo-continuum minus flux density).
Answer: 485.55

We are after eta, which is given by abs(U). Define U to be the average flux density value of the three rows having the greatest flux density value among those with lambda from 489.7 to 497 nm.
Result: 27.2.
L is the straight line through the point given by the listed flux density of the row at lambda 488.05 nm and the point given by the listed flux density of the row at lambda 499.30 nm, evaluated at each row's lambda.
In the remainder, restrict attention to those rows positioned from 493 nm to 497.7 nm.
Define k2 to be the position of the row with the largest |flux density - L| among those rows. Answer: 495.55 nm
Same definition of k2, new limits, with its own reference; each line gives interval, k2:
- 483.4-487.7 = 485.55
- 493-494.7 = 494.55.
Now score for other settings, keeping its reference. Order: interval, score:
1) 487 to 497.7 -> 495.55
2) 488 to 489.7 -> 489.30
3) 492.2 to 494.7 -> 492.55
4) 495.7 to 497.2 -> 497.05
